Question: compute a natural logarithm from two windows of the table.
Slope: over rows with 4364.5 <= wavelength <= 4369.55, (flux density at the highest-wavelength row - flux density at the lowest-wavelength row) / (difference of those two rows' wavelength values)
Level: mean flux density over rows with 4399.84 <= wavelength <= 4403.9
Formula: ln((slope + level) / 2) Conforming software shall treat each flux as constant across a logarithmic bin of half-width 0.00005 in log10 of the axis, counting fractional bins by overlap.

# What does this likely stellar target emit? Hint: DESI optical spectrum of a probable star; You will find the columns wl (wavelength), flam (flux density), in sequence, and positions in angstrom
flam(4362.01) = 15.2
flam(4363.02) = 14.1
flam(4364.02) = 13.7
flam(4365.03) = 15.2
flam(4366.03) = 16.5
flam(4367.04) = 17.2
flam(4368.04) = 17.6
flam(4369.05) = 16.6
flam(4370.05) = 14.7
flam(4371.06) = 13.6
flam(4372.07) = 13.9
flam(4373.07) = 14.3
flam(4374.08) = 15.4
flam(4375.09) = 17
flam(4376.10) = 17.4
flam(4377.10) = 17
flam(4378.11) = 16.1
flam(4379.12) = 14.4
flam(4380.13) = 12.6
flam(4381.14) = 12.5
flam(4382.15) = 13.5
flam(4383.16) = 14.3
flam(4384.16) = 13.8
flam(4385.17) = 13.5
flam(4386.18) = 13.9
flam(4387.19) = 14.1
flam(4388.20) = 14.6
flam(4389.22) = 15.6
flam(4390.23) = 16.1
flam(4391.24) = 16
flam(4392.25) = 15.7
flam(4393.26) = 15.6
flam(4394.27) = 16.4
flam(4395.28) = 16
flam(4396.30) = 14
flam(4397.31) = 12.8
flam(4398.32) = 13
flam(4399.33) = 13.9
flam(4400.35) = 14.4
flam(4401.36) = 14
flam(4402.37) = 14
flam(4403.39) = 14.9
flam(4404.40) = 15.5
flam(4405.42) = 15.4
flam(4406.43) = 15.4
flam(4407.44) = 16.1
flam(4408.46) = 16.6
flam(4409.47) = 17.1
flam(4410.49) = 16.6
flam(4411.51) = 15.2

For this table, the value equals 1.99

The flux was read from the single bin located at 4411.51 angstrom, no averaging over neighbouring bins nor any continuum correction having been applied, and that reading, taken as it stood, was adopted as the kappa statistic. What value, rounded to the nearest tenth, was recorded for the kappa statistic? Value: 15.2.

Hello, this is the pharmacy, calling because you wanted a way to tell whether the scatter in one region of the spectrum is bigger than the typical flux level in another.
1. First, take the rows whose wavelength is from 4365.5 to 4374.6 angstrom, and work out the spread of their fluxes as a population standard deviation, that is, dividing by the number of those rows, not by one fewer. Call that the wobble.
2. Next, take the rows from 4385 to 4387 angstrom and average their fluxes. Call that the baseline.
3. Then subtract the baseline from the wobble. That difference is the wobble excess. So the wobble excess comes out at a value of -12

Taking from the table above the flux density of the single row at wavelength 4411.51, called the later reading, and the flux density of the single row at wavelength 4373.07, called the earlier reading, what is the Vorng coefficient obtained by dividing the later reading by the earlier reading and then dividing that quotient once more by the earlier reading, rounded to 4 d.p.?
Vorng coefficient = 0.0743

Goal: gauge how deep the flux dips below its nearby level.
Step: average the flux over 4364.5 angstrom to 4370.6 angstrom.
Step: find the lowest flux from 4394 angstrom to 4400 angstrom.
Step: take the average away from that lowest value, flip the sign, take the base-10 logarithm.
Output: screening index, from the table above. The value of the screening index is 0.5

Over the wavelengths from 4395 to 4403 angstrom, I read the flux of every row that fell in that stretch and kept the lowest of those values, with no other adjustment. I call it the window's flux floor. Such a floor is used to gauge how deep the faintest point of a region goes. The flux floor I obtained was 12.8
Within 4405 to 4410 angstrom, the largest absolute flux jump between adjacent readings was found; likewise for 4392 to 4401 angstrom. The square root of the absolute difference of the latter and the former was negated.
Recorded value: -1.1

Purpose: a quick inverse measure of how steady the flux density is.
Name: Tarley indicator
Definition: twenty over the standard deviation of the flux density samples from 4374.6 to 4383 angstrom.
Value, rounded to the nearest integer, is 10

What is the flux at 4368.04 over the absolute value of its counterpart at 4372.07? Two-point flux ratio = 1.27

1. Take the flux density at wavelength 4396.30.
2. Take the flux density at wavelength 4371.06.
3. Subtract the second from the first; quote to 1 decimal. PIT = 0.4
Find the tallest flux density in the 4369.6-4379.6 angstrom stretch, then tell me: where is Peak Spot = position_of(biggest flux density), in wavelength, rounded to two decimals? 4376.10 angstrom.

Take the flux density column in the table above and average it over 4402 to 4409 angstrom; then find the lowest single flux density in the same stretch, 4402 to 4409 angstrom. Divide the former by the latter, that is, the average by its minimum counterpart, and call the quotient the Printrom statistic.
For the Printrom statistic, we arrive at 1.10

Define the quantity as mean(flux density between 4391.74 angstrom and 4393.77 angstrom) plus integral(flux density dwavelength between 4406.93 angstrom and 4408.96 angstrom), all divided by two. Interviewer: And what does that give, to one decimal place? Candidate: 24.4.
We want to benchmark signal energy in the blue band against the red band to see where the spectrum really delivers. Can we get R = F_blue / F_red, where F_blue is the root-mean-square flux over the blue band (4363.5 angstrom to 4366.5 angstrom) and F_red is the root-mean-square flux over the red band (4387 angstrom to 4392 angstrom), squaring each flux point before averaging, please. 0.99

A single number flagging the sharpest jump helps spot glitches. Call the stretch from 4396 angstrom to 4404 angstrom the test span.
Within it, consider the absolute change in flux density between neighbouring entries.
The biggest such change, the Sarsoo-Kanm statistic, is 1.2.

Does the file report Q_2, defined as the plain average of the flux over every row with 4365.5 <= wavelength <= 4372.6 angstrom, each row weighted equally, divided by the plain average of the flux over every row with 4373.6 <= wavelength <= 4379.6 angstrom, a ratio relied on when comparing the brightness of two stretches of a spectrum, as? 0.97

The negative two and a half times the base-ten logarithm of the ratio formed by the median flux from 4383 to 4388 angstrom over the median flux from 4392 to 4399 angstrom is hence 0.13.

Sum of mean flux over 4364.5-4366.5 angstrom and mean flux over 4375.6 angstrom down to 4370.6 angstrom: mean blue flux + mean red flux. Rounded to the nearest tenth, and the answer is 30.7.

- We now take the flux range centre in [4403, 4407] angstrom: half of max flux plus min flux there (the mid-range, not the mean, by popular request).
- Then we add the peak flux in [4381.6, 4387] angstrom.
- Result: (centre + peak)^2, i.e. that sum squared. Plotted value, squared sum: 870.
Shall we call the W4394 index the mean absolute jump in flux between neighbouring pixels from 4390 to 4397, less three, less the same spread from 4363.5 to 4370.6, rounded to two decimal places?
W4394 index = -3.52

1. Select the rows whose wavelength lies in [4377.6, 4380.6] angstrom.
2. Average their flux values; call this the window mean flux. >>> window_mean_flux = 14.4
